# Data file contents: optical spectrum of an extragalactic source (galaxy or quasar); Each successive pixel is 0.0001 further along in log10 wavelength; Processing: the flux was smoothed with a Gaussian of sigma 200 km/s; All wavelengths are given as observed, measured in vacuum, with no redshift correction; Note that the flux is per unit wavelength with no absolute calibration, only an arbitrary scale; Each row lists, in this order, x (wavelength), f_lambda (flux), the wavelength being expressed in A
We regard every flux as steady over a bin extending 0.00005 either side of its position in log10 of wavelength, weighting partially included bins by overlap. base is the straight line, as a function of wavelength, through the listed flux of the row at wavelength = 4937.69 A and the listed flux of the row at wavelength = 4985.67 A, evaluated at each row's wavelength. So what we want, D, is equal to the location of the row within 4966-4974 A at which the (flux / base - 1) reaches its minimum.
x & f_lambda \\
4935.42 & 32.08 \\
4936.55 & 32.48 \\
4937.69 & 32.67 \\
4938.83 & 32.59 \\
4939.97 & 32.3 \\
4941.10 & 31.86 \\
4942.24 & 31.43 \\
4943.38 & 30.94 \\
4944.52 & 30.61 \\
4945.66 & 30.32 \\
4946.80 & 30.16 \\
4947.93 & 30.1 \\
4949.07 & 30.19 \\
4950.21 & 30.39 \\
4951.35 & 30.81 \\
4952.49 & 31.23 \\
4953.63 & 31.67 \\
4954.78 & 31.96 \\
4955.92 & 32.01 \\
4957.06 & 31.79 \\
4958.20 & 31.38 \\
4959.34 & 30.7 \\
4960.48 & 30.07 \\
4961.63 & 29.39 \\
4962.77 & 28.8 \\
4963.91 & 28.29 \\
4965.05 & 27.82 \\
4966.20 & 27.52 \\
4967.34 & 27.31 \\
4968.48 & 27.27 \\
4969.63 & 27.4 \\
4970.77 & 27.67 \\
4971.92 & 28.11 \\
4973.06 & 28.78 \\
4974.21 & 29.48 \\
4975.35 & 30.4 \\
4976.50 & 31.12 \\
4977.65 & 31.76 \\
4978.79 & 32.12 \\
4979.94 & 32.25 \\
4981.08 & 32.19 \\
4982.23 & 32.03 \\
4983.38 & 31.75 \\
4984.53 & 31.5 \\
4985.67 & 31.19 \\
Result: 4968.48 A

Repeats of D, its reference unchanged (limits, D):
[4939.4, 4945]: 4944.52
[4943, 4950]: 4947.93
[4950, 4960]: 4950.21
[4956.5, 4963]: 4962.77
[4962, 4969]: 4968.48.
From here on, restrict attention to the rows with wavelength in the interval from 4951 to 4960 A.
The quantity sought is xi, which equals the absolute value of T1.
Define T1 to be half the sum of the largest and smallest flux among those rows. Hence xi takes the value 31.4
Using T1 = 31.4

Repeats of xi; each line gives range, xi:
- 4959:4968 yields 29.0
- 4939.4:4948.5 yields 31.2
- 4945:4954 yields 30.9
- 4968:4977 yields 29.2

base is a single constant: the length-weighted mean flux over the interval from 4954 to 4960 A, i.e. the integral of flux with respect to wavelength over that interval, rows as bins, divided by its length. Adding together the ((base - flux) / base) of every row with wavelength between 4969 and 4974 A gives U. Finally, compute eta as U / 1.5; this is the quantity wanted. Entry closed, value 0.30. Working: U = 0.45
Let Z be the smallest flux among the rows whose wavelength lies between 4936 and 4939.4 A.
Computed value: 32.48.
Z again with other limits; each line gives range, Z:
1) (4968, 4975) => 27.27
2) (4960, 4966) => 27.82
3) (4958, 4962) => 29.39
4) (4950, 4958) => 30.39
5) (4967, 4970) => 27.27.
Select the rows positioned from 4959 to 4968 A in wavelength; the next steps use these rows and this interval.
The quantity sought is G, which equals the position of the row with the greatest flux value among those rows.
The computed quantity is 4959.34 A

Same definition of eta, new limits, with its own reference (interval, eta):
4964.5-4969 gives 0.34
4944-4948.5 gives 0.11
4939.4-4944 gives -0.01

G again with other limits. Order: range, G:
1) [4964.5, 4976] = 4975.35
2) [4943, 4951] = 4943.38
